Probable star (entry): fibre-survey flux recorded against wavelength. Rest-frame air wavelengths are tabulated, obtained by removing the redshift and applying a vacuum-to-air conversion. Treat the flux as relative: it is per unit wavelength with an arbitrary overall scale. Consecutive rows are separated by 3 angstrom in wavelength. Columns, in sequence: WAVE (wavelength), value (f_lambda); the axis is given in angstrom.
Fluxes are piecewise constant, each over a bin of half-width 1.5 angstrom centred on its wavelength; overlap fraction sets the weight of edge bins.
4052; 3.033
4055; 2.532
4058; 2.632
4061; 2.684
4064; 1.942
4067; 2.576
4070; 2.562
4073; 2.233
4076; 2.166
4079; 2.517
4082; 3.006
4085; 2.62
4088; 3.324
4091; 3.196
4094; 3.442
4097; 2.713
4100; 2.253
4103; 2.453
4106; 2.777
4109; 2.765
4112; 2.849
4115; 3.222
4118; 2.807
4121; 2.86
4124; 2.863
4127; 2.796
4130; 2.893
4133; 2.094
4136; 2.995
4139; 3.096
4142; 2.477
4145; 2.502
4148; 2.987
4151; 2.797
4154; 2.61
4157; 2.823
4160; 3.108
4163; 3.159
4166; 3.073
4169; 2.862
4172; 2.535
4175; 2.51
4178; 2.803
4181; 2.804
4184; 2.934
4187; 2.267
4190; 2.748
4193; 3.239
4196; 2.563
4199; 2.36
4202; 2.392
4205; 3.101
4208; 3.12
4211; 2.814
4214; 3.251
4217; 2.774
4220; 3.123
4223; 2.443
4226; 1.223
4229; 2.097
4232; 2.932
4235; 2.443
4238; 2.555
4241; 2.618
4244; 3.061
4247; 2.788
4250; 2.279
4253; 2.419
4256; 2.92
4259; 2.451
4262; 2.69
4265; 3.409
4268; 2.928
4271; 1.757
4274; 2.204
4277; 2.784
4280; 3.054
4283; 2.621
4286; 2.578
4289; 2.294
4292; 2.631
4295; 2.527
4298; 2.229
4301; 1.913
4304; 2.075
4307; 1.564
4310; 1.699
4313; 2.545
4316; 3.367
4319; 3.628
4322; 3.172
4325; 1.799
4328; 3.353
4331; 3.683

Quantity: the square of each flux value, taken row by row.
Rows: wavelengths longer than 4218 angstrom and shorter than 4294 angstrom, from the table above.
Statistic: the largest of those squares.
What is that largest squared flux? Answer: 11.6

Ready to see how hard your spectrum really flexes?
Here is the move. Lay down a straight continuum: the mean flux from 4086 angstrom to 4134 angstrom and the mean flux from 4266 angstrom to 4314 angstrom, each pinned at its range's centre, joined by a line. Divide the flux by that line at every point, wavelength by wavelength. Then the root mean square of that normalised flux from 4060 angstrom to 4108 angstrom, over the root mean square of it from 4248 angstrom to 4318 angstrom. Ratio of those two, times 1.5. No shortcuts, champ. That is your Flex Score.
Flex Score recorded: 1.30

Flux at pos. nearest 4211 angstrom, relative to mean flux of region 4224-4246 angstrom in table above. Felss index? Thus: 1.16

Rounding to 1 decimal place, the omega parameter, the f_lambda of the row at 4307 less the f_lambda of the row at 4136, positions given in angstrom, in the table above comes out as -1.4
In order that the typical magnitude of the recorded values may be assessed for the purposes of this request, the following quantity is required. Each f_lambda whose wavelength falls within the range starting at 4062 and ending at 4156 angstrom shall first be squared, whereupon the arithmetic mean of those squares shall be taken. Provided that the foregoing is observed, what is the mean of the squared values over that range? 7.54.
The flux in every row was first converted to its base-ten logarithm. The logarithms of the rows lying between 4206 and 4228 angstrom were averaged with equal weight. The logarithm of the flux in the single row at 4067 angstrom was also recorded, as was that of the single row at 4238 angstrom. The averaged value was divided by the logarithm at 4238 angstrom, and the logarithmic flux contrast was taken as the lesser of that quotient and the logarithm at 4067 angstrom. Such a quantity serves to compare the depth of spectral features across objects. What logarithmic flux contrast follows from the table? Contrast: 0.41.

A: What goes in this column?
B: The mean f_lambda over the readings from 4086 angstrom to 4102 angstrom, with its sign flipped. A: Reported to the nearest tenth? -3.0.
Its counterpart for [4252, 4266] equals -2.8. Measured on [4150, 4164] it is -2.9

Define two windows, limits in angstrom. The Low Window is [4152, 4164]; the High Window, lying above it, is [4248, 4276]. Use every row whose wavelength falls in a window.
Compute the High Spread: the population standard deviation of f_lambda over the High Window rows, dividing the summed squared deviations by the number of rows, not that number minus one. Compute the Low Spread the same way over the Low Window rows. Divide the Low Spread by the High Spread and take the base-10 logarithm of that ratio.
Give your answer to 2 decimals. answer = -0.31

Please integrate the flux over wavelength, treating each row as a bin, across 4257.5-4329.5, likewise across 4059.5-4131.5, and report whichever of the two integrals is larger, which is 197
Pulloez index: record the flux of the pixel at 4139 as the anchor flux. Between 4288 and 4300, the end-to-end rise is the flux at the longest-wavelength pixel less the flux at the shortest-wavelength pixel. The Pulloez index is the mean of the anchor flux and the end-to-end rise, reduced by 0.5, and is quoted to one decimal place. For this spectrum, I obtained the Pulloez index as 1.0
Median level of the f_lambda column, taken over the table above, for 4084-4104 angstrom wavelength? 2.71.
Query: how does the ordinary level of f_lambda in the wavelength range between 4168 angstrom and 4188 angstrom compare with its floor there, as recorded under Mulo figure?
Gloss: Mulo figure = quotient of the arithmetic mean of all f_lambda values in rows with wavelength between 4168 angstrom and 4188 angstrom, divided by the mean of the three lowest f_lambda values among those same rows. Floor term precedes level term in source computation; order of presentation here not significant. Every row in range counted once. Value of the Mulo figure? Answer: 1.10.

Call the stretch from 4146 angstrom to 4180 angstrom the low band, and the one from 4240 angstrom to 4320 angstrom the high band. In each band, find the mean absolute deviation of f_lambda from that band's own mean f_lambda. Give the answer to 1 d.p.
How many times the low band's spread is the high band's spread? 2.2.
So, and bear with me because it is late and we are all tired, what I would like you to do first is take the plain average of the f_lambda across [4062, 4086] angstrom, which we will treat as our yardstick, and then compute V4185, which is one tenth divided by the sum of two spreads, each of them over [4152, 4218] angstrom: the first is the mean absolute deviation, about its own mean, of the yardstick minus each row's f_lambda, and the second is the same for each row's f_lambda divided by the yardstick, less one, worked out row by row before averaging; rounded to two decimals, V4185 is 0.31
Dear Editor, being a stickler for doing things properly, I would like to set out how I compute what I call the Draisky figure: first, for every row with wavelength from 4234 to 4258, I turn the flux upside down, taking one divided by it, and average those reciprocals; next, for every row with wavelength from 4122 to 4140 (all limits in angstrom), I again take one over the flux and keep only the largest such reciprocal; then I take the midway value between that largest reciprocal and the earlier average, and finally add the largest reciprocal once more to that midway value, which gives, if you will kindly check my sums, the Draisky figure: 0.908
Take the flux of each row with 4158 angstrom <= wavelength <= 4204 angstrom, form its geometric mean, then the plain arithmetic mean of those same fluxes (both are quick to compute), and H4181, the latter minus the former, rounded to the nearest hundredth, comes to 0.02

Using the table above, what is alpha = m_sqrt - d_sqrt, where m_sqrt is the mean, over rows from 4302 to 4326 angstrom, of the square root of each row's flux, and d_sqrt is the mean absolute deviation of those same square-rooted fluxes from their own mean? 1.33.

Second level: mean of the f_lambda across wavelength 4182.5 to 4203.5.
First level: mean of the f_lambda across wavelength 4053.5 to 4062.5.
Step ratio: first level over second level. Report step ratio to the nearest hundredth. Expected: 0.99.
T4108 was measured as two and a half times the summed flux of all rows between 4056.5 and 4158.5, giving 231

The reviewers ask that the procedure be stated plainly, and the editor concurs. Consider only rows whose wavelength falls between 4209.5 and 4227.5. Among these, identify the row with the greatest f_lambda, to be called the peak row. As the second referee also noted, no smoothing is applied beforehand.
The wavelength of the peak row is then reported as 4214 angstrom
